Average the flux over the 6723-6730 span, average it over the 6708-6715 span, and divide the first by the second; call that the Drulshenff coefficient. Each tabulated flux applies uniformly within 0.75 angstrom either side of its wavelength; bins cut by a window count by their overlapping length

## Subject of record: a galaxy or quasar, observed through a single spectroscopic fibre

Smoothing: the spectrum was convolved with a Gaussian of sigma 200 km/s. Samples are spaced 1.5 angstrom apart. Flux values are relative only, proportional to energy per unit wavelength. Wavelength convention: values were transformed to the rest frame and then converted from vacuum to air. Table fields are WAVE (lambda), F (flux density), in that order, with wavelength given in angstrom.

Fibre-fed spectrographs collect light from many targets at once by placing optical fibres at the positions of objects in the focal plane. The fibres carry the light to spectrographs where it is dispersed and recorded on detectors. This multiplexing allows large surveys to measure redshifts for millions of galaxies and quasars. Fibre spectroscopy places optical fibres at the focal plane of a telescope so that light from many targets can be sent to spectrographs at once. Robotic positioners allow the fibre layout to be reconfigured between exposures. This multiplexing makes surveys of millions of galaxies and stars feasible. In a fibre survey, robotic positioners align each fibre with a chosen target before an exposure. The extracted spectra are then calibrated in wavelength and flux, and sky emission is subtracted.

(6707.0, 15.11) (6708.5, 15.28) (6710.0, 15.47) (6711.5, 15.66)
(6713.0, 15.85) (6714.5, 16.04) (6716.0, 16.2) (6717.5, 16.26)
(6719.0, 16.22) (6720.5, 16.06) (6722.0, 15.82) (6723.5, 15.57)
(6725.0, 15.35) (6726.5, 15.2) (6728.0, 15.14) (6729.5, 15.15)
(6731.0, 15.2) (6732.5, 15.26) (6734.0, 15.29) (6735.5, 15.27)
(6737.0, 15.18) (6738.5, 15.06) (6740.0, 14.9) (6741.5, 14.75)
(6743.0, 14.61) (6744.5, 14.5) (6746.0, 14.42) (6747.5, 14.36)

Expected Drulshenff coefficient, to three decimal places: 0.976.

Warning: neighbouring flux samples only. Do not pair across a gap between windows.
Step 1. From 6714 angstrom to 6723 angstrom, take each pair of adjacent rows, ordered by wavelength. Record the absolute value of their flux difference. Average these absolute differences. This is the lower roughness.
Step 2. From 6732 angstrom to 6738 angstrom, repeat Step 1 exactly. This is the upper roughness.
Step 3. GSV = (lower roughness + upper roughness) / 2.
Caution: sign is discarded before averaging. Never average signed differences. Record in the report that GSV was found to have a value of 0.089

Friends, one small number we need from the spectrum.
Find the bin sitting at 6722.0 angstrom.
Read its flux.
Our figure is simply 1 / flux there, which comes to 0.0632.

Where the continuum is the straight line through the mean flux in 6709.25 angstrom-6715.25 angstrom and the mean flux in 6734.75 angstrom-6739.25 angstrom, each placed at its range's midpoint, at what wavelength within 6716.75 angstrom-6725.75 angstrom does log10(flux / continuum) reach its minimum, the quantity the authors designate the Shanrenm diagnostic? 6725.0 angstrom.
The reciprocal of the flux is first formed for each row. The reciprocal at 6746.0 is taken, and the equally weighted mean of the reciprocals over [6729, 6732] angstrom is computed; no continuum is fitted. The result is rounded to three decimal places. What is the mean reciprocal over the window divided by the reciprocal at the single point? 0.950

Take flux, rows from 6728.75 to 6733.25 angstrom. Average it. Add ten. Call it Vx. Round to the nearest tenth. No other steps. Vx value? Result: 25.2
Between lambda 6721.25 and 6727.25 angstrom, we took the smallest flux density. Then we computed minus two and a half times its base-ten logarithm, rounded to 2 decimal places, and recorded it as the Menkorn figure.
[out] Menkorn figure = -2.95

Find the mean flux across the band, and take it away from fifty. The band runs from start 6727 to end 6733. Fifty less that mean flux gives 34.8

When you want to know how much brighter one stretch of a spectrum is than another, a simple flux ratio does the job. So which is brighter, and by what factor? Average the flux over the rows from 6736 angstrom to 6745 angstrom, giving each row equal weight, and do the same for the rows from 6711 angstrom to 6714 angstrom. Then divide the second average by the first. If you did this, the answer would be 1.06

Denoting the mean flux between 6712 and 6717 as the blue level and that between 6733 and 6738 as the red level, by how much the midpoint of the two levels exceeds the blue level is -0.39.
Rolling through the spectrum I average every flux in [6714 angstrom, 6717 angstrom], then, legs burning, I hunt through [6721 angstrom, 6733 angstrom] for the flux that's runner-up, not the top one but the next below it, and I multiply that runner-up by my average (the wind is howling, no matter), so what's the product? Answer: 251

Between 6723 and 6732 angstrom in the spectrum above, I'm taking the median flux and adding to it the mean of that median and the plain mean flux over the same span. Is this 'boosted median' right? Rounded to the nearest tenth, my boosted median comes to 30.4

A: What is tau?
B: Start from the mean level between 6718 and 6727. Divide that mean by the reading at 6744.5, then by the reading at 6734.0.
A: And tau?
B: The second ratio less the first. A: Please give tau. -0.06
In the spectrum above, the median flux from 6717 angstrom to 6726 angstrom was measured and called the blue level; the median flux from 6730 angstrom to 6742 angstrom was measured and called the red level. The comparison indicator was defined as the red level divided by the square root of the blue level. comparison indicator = 3.80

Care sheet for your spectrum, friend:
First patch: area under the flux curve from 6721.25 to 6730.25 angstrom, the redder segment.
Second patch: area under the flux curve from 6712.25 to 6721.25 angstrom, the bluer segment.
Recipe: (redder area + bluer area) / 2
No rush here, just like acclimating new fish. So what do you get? 142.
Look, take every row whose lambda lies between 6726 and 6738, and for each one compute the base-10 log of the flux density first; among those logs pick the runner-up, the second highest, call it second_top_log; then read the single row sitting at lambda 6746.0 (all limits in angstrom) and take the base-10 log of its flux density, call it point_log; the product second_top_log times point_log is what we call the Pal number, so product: 1.37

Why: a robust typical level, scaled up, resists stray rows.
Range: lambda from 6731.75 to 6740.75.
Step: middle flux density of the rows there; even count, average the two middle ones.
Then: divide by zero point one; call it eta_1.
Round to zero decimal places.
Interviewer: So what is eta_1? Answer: 152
